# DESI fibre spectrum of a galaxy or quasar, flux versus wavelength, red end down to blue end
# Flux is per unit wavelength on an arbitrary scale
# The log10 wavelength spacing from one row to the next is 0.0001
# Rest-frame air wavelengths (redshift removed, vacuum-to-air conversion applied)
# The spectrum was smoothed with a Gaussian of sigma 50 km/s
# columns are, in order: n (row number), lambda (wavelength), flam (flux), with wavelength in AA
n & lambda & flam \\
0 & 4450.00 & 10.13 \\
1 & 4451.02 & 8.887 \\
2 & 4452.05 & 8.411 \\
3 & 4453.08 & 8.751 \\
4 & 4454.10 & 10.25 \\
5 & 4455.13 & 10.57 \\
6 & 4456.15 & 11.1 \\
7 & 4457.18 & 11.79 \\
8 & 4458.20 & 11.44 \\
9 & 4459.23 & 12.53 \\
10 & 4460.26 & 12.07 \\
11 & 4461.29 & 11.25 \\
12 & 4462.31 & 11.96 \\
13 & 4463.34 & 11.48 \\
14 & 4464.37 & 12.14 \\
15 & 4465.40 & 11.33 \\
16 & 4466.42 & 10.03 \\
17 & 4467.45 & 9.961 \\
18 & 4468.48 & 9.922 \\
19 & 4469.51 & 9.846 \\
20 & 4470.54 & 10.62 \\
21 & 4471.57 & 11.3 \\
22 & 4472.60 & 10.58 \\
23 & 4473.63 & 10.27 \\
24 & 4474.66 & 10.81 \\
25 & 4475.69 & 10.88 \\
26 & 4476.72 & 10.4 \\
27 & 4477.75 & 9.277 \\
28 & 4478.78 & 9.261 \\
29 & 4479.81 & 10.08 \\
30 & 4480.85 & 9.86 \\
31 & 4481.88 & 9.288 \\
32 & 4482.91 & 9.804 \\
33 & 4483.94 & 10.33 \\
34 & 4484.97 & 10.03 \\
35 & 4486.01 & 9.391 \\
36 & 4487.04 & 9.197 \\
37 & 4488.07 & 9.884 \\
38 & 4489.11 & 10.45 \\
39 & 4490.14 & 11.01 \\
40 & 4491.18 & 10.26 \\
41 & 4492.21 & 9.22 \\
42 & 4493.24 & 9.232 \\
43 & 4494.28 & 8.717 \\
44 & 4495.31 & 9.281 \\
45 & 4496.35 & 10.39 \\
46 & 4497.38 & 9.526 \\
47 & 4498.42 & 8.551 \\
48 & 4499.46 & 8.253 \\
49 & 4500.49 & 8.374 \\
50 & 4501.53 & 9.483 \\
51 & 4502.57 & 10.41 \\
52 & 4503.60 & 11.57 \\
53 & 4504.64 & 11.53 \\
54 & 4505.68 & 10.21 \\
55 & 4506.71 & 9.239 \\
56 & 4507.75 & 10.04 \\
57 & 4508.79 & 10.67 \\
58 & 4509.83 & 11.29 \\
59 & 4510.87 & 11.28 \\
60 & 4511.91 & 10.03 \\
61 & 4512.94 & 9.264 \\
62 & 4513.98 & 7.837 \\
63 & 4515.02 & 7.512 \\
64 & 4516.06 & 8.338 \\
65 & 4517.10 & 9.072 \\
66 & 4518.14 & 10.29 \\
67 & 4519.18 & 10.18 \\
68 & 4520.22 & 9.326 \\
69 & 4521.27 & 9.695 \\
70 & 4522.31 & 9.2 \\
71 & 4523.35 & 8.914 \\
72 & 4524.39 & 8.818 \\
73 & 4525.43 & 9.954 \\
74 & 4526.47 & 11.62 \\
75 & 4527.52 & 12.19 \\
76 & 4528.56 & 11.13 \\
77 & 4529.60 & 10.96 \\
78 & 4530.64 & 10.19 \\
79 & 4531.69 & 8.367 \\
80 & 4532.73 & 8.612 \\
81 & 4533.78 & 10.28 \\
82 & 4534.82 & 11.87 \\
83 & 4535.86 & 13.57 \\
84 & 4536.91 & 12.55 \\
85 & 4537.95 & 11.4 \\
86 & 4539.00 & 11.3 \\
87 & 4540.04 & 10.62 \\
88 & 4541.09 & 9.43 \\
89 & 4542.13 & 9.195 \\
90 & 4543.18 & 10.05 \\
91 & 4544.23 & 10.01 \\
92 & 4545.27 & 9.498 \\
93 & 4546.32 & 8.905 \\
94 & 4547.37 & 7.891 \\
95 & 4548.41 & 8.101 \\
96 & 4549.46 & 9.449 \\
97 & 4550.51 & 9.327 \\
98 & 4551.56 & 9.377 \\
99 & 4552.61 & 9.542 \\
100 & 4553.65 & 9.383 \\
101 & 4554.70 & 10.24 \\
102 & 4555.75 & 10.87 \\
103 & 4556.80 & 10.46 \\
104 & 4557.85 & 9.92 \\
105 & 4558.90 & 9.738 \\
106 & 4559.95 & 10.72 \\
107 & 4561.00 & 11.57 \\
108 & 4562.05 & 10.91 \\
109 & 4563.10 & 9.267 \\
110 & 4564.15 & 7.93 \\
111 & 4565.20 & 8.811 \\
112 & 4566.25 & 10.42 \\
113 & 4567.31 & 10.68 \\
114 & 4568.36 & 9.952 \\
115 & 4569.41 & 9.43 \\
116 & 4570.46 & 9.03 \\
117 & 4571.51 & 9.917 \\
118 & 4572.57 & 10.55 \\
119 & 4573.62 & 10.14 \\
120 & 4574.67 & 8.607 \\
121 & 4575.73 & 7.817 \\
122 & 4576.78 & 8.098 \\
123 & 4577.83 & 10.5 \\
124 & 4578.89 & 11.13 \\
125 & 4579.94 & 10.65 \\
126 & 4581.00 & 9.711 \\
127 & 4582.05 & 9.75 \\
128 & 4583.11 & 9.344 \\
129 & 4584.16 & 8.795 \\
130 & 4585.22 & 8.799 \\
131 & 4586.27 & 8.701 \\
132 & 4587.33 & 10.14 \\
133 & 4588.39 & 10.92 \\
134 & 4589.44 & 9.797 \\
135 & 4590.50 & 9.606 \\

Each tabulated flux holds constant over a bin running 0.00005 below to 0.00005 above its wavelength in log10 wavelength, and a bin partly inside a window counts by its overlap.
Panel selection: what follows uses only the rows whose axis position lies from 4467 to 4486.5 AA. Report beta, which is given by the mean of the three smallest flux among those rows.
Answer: 9.28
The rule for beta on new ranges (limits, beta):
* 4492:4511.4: 8.39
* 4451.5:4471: 9.00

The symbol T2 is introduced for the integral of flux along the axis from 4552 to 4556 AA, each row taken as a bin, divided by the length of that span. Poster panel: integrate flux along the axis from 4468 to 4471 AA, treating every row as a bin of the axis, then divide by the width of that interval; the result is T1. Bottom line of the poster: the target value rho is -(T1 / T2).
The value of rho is -1.02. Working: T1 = 10.1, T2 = 9.9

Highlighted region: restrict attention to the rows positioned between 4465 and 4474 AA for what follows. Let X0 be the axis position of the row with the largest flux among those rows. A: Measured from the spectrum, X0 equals 4465.40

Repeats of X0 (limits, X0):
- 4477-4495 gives 4490.14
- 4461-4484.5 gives 4464.37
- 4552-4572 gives 4561.00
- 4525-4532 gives 4527.52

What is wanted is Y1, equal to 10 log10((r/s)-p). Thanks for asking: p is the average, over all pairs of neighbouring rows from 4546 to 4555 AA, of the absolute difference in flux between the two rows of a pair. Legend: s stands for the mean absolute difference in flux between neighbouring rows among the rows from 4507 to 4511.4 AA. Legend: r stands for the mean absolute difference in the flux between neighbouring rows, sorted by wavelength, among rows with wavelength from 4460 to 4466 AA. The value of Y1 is 1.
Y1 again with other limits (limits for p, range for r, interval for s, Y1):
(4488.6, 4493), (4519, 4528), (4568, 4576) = -8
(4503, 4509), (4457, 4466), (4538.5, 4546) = -4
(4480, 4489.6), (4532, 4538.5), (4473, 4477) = 5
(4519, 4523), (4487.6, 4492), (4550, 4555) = 2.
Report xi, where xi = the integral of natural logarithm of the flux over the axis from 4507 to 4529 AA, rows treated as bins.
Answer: 50.1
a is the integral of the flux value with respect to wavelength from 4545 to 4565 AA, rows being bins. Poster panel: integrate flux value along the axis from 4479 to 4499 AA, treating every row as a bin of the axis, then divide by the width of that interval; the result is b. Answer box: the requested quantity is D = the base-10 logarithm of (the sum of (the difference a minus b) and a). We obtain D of 2.57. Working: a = 192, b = 9.7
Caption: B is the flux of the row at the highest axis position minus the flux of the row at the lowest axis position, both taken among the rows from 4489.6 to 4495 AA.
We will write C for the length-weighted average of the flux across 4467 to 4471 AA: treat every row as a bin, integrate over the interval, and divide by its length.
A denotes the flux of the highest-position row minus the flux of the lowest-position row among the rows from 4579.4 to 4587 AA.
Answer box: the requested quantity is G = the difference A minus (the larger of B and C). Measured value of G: -12.0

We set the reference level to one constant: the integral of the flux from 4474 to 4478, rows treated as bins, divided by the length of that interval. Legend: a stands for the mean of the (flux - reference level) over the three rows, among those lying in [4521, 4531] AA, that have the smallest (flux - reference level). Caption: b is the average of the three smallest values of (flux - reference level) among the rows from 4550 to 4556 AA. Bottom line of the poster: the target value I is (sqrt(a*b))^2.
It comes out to 1.5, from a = -1.44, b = -1.1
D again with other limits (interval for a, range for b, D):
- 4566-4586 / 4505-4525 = 2.57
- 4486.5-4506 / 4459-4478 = 2.57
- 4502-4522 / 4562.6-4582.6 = 2.59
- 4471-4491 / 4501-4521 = 2.60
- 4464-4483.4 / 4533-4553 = 2.59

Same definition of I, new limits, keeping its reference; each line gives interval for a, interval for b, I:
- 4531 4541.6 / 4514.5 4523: 3.4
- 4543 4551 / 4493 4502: 4.3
